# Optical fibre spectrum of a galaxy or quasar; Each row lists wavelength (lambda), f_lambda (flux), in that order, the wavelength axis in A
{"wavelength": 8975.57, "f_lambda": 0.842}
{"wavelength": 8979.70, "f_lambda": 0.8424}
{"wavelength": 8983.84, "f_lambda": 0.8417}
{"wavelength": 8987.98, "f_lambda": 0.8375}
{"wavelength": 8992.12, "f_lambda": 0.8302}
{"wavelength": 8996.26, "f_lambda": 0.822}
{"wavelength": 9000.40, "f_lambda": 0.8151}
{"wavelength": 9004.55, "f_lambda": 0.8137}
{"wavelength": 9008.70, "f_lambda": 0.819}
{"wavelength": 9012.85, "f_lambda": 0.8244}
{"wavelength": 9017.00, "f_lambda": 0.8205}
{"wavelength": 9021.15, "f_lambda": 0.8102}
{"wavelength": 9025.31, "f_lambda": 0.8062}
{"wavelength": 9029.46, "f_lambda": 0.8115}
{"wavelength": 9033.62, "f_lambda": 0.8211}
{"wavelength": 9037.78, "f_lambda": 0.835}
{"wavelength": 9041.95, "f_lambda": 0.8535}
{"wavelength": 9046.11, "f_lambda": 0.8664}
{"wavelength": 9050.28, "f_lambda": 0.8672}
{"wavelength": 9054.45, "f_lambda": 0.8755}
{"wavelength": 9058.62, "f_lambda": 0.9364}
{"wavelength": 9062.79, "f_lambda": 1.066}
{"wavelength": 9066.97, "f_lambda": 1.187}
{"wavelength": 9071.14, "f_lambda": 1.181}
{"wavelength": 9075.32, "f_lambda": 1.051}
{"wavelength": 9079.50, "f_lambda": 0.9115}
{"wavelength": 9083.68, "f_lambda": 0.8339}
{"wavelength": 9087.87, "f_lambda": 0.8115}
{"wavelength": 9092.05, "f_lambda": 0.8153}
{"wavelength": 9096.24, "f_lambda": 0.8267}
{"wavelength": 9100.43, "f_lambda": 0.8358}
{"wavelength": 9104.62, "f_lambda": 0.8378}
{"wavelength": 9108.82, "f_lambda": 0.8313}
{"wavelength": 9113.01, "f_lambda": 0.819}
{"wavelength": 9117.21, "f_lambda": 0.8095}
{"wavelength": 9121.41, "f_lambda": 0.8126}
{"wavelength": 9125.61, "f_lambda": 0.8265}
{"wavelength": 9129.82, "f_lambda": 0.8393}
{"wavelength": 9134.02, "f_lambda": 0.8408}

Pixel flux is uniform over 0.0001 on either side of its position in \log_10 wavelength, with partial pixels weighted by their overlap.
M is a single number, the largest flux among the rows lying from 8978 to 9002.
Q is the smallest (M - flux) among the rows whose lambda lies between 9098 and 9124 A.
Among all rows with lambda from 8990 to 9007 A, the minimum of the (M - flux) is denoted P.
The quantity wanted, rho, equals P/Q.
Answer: 2.7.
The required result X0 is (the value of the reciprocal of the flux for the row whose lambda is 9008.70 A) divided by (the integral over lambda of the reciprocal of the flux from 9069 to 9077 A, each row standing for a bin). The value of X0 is 0.170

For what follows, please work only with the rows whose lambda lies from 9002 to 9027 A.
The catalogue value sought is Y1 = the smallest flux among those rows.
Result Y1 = 0.8062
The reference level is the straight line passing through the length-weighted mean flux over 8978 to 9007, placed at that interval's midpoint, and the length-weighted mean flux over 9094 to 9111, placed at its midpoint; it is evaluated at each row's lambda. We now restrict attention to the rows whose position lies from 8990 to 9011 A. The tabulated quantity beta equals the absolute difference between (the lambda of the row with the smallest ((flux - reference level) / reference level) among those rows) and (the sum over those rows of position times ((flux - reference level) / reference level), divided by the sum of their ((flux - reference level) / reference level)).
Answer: 1.1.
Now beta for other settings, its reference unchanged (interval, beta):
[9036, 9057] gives 11.0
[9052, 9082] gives 13.9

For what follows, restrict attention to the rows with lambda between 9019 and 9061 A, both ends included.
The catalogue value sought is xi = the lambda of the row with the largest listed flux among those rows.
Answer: 9058.62 A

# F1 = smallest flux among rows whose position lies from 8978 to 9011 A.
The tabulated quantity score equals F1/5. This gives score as 0.163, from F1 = 0.8137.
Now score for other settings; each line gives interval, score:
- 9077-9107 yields 0.162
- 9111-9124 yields 0.162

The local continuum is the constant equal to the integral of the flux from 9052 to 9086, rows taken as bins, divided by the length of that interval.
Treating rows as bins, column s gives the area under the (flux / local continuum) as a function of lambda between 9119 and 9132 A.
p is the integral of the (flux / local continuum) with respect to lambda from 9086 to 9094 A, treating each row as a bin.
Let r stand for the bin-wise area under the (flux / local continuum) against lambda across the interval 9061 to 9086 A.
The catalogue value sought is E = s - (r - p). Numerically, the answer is -9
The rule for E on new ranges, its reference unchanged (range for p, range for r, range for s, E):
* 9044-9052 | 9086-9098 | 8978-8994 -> 10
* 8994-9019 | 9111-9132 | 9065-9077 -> 17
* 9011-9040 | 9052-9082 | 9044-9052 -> 0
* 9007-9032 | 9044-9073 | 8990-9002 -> 1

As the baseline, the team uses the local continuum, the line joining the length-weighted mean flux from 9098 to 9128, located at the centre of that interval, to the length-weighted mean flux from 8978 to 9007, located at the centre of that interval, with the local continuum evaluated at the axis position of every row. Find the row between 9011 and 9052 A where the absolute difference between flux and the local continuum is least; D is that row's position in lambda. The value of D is 9012.85 A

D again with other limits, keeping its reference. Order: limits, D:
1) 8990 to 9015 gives 8992.12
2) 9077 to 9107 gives 9096.24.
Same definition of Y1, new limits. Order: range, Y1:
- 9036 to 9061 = 0.835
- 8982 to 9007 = 0.8137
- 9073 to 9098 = 0.8115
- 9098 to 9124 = 0.8095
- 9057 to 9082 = 0.9115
